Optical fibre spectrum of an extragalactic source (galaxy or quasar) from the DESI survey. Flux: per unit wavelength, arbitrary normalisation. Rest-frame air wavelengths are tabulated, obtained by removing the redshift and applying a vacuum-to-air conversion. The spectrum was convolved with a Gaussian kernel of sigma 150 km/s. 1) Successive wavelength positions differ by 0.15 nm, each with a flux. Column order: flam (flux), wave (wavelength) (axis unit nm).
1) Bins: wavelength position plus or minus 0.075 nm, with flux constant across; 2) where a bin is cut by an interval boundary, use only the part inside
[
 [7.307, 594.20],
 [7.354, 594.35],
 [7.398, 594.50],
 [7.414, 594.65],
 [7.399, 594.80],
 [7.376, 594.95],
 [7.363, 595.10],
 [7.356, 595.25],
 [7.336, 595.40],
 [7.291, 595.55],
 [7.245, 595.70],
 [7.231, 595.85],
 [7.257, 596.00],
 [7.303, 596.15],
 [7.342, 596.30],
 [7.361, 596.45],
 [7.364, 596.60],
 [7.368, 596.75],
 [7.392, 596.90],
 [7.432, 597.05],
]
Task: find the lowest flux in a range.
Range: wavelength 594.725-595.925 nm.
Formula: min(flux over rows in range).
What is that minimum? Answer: 7.231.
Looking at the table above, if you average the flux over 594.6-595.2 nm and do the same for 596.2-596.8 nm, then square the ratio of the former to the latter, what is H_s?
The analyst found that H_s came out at 1.008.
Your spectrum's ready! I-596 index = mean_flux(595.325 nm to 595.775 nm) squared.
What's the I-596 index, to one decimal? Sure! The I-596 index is 53.2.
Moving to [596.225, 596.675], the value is 54.1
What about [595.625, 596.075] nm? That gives 52.5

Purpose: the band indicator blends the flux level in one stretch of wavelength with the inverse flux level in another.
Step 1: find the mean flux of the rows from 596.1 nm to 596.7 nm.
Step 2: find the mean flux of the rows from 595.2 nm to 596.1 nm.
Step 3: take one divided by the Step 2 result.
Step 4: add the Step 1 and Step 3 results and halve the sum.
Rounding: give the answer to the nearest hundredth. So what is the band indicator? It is 3.74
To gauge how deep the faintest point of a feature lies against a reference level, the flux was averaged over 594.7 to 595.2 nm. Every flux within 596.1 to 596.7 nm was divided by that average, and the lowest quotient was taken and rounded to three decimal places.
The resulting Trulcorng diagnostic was 0.990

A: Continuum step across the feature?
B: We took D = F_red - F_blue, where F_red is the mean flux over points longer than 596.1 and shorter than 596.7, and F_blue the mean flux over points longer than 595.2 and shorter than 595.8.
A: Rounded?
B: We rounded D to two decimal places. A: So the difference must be 0.04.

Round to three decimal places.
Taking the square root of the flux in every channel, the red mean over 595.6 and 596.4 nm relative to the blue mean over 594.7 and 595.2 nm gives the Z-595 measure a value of 0.993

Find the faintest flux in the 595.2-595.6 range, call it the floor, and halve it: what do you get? 3.65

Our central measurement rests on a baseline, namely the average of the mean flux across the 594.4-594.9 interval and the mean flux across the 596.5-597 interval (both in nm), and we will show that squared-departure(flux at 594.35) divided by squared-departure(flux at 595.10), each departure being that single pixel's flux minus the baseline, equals 2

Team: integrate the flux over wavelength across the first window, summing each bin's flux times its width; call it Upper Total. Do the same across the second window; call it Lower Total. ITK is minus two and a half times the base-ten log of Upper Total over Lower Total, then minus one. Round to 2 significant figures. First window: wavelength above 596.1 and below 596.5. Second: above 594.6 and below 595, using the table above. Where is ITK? -0.99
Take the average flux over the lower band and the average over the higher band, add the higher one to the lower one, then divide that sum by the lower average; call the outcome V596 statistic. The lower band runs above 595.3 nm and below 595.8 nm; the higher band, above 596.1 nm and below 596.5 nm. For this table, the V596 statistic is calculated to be 2.01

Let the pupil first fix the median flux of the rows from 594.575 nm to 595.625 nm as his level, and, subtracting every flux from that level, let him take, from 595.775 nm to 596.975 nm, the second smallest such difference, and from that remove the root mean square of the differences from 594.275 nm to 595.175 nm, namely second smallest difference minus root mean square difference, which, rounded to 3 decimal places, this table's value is -0.035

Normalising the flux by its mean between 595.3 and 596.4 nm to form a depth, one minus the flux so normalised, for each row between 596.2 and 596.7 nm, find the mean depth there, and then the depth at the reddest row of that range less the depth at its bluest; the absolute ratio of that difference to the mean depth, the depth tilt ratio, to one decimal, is 0.3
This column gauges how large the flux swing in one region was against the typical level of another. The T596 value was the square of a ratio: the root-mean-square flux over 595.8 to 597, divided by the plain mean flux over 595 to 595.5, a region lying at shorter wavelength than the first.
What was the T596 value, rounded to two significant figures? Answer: 0.99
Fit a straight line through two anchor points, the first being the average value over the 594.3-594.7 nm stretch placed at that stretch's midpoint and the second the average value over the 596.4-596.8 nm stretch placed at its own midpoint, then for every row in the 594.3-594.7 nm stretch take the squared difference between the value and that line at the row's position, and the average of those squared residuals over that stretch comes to 0.0007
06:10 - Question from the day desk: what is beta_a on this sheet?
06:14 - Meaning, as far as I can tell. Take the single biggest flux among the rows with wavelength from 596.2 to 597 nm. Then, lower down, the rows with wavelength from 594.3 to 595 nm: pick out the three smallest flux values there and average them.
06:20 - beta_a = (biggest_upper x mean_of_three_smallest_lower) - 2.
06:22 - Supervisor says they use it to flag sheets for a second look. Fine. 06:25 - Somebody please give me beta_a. 52.5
